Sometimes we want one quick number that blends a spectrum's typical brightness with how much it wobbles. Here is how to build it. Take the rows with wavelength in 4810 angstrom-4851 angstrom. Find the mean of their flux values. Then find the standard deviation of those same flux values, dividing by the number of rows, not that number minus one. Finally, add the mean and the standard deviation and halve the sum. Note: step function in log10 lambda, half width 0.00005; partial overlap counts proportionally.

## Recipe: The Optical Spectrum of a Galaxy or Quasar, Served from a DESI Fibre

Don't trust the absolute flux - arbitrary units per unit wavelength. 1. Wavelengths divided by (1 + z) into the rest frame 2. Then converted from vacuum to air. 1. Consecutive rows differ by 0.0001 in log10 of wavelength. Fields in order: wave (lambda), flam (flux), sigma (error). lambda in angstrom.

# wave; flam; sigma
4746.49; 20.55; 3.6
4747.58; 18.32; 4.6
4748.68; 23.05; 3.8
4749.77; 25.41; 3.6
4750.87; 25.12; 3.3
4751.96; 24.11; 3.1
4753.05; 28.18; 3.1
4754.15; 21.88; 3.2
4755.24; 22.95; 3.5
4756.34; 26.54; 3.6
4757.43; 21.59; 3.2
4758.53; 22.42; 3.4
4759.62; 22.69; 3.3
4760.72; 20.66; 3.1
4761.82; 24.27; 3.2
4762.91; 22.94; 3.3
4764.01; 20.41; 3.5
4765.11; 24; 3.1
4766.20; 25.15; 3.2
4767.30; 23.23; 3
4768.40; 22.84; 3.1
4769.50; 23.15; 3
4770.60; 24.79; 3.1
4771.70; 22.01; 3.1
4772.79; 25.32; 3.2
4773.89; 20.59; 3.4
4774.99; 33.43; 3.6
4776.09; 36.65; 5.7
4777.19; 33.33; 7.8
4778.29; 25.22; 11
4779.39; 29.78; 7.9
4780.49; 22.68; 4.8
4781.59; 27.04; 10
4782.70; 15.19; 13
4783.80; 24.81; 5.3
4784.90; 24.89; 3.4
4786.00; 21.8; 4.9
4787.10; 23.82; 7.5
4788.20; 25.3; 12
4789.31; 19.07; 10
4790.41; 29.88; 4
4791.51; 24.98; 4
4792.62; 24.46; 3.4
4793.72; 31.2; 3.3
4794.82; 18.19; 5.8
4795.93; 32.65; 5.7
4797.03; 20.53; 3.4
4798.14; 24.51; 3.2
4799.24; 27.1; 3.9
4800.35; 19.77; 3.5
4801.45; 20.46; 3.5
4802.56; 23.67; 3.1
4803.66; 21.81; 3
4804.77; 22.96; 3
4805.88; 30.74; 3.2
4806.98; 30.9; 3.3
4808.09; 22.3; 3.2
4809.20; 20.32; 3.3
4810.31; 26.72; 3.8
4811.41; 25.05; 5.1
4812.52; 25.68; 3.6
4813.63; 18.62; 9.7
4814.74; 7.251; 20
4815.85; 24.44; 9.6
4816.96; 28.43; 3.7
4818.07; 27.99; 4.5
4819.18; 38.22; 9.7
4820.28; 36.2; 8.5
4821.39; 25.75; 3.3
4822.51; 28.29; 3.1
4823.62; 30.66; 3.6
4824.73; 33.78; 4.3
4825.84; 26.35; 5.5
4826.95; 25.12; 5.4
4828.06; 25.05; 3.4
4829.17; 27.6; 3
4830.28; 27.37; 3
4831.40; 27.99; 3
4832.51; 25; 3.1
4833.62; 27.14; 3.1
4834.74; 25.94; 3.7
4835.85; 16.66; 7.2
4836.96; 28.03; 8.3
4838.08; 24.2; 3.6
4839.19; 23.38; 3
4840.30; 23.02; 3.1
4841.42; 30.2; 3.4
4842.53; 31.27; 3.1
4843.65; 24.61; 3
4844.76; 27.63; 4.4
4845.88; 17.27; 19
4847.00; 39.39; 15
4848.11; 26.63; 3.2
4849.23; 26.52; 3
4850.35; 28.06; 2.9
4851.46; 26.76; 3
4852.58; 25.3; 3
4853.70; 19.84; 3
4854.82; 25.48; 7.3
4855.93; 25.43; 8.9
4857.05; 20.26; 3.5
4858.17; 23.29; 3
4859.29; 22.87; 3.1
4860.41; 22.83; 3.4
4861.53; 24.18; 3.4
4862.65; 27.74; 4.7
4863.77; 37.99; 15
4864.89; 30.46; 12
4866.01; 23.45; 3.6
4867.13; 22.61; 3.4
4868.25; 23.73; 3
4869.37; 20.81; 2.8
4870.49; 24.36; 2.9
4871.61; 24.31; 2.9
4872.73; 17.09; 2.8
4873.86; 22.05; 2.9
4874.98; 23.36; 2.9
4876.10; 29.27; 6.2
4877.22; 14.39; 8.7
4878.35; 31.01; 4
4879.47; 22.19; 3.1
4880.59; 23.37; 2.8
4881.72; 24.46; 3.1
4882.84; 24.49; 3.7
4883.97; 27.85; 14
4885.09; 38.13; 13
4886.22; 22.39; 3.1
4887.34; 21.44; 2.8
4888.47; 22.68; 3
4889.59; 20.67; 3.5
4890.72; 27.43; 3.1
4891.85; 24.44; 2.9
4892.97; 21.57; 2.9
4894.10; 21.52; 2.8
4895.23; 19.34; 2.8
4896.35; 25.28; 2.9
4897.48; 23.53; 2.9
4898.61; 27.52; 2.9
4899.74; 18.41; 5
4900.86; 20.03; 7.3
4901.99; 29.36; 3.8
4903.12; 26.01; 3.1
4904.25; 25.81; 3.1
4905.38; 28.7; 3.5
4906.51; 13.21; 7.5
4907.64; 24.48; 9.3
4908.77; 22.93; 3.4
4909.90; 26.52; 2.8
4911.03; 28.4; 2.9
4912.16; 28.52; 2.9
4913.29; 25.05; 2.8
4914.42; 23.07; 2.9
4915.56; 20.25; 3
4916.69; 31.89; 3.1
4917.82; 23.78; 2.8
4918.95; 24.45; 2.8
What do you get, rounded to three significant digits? 16.1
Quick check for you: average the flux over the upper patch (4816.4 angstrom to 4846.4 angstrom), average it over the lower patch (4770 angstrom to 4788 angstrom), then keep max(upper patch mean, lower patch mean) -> 27.2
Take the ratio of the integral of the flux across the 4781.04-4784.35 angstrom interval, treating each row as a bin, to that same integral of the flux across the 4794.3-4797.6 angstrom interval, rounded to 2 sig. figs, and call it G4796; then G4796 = 0.94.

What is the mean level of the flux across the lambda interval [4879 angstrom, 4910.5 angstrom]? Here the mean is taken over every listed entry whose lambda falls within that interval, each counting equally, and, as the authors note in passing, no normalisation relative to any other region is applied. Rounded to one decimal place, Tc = 24.1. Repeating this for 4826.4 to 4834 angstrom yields 26.5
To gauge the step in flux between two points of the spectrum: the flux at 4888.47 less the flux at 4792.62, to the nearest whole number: -2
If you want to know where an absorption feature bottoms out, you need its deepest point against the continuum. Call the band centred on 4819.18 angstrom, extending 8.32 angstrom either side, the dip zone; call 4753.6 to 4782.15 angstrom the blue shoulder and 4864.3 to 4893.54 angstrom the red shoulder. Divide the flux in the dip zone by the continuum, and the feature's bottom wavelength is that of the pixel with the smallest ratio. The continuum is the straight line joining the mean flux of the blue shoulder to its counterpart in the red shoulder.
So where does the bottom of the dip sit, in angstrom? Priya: 4814.74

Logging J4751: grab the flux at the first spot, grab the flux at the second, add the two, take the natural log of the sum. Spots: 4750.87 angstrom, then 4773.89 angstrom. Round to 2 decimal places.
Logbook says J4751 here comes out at 3.82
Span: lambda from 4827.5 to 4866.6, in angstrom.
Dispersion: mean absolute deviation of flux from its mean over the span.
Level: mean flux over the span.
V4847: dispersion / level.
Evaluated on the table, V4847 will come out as 0.1217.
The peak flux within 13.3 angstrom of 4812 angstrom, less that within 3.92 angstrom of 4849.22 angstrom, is -1.2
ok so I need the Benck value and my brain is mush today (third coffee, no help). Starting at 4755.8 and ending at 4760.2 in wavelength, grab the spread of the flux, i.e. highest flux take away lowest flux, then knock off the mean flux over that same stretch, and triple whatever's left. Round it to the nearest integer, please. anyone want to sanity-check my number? -55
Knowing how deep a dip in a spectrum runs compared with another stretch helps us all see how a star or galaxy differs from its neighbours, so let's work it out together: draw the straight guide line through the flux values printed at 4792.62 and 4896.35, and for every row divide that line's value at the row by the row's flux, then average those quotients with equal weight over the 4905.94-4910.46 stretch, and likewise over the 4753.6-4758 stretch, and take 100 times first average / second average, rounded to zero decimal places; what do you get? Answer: 120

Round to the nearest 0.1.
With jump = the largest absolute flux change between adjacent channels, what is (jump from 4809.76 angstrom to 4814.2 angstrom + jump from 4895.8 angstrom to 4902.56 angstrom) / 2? 8.2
